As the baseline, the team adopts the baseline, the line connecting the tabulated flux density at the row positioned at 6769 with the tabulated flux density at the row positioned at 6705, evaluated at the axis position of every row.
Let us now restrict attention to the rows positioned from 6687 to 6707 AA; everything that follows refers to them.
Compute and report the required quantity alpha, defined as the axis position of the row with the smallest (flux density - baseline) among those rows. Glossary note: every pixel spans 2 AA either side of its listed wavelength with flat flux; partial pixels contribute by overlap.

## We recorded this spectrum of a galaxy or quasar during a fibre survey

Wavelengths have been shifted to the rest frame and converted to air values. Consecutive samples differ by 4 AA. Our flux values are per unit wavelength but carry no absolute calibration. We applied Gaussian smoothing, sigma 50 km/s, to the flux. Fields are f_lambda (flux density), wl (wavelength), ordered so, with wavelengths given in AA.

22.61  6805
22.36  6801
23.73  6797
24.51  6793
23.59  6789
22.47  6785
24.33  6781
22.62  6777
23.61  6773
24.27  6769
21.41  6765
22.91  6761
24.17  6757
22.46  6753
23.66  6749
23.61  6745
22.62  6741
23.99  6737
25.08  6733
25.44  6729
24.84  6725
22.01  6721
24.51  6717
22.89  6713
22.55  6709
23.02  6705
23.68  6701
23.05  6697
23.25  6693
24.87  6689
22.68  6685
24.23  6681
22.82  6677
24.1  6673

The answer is 6705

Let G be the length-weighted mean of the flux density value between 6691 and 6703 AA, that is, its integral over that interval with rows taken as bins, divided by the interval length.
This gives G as 23.3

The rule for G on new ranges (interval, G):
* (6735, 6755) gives 23.3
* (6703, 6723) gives 23.0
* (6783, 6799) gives 23.6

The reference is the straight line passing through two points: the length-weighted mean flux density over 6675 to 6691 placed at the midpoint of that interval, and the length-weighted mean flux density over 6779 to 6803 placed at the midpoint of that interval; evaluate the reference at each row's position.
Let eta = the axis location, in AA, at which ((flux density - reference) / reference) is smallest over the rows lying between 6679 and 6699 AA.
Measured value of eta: 6685 AA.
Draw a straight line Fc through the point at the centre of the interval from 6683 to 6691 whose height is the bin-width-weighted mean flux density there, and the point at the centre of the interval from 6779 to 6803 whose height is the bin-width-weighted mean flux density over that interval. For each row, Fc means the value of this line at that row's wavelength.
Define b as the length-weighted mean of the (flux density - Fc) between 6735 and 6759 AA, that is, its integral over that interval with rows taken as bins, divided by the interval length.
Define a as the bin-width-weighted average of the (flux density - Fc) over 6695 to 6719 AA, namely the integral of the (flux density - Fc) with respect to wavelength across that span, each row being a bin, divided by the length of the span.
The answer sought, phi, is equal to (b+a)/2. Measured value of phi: -0.32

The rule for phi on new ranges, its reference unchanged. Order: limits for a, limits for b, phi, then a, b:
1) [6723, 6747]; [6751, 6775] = 0.09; 0.6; -0.43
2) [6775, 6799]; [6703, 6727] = -0.18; 0.0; -0.40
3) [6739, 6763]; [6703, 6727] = -0.38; -0.4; -0.40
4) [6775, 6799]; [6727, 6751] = 0.23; 0.0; 0.43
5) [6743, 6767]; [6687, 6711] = -0.45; -0.6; -0.34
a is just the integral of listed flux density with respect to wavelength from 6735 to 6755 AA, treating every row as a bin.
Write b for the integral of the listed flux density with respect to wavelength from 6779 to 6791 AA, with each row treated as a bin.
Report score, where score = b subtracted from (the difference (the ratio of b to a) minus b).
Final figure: -563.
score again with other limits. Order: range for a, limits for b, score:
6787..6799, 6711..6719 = -379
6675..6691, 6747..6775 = -1298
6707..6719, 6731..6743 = -572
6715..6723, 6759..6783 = -1110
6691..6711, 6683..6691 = -380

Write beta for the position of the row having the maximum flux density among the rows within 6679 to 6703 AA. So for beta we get 6689 AA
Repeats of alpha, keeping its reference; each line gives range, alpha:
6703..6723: 6721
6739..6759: 6753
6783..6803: 6801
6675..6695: 6685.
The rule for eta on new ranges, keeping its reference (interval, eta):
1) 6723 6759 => 6753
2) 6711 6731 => 6721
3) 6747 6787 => 6765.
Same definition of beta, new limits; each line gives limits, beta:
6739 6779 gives 6769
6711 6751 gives 6729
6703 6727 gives 6725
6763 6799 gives 6793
